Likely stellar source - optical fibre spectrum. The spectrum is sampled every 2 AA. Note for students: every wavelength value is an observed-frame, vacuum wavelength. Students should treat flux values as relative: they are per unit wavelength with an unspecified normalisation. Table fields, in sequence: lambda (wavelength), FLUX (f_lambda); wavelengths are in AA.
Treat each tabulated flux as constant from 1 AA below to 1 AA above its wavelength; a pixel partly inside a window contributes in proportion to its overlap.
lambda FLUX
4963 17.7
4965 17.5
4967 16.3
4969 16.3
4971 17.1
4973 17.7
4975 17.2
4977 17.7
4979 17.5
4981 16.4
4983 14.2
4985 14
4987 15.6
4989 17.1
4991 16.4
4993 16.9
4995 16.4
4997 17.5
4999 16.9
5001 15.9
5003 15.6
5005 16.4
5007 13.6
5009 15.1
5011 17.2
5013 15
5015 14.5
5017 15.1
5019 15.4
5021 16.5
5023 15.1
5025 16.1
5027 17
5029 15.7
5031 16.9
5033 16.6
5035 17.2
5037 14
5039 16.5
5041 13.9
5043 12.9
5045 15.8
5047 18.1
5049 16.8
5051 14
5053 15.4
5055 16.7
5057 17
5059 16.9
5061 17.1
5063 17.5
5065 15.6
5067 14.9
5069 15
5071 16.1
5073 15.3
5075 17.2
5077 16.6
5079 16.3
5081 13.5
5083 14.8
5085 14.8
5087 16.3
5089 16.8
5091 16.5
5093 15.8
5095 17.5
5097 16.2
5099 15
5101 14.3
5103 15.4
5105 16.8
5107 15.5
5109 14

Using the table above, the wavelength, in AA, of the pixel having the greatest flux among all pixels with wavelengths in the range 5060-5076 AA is 5063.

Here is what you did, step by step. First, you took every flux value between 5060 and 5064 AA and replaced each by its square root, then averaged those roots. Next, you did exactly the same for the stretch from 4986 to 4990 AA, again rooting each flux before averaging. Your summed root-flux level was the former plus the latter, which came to 8.20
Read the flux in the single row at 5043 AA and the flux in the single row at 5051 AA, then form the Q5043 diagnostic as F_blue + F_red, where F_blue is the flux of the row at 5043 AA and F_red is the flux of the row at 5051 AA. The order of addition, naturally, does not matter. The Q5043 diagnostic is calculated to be 27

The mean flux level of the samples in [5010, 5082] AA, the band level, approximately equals 15.9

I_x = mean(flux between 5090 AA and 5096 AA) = 16.6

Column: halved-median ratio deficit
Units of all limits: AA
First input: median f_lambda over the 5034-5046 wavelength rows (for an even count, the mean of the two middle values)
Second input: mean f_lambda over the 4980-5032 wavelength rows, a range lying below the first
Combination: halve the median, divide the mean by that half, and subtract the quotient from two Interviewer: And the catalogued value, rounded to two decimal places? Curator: -0.13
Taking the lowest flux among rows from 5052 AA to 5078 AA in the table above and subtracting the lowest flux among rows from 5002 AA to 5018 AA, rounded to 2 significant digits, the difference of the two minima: 1.3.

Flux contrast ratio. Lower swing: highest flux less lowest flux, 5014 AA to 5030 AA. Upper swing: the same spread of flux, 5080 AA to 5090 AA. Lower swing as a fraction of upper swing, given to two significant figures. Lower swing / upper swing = 0.76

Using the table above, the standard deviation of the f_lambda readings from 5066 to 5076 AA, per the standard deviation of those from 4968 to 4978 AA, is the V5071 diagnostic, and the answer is 1.67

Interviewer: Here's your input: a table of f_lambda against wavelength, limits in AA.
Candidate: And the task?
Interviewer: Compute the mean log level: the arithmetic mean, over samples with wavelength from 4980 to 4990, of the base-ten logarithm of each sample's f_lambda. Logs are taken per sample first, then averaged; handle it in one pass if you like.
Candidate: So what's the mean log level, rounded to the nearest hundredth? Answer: 1.19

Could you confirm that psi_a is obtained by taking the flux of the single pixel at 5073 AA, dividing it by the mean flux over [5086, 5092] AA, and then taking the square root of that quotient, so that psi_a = 0.96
